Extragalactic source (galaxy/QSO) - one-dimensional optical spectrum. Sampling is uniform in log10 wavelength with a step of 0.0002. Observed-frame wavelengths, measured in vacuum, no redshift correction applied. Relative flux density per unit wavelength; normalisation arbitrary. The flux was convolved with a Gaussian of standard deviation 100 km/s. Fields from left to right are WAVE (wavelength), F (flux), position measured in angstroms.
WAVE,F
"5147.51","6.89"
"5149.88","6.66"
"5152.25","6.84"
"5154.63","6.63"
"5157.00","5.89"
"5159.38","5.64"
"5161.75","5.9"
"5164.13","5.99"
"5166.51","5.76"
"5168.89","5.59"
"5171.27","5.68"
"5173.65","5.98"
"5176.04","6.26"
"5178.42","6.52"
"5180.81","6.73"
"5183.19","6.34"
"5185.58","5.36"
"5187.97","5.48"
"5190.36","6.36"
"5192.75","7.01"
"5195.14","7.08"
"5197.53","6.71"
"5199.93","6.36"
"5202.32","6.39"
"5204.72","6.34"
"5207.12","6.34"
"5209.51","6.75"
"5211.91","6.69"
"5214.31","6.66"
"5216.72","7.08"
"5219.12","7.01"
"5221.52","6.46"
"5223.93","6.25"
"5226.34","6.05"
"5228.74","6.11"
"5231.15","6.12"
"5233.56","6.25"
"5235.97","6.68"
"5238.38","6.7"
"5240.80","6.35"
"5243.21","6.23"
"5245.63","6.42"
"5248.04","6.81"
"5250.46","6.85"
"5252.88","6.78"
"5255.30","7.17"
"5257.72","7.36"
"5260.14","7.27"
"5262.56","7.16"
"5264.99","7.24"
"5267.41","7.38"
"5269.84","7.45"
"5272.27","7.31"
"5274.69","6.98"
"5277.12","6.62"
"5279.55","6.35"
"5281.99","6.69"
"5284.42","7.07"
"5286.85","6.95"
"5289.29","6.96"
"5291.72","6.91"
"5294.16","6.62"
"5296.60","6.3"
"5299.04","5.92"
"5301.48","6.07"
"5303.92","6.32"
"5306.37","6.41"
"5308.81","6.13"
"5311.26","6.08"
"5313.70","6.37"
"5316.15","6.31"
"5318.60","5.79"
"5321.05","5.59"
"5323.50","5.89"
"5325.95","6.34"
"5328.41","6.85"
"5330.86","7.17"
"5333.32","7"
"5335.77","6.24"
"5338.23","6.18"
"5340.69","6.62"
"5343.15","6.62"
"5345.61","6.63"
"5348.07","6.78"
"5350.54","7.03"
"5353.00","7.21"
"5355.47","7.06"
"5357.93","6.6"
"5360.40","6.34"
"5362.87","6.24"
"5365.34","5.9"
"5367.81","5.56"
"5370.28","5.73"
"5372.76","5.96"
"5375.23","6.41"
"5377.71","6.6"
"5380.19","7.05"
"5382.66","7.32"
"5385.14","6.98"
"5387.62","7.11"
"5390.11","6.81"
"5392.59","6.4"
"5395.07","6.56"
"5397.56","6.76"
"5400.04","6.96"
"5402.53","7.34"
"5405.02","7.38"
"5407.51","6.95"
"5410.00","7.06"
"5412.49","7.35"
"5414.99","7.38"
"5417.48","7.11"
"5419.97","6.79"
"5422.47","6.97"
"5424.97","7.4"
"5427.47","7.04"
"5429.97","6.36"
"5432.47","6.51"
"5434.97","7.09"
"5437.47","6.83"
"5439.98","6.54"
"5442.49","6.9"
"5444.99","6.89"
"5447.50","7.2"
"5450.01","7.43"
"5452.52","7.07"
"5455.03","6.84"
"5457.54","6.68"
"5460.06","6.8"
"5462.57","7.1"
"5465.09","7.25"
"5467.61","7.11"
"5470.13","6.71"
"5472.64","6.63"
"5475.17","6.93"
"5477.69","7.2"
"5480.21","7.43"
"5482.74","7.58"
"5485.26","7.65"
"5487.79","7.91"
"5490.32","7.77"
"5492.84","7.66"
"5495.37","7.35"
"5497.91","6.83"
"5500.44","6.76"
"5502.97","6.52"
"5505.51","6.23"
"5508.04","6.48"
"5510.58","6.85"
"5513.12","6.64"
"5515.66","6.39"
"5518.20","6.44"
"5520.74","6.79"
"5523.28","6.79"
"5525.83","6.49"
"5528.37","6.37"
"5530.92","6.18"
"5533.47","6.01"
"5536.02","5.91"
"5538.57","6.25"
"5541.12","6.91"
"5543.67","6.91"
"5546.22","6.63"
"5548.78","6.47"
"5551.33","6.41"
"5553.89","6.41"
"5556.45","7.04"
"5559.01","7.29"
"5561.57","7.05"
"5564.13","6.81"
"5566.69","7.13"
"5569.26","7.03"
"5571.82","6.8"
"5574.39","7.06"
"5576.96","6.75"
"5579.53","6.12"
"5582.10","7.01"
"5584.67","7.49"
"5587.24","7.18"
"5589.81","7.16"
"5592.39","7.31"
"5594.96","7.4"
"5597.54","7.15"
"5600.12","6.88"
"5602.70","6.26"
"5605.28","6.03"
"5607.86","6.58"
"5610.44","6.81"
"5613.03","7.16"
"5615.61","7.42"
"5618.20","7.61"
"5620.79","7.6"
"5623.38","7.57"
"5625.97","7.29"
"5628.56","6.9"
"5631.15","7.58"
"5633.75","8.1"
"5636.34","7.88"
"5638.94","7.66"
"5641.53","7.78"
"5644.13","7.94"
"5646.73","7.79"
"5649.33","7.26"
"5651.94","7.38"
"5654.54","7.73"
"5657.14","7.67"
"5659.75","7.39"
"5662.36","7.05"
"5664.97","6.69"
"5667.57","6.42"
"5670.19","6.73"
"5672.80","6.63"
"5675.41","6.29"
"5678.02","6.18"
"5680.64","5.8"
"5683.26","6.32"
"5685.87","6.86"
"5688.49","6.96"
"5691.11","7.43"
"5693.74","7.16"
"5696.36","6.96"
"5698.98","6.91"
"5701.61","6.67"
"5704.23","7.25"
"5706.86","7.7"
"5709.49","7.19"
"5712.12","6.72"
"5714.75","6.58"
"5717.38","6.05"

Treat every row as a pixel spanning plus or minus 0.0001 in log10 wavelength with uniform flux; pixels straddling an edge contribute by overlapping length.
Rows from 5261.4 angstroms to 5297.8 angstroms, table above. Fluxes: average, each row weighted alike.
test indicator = 6.9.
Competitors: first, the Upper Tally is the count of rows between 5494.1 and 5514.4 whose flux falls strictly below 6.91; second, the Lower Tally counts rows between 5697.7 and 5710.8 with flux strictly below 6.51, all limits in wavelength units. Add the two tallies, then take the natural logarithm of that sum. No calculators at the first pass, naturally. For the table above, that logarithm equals 1.9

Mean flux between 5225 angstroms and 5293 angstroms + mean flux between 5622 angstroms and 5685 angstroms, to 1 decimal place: 14.0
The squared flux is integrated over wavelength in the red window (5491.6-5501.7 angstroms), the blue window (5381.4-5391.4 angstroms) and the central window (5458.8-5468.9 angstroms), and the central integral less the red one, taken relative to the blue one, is -0.03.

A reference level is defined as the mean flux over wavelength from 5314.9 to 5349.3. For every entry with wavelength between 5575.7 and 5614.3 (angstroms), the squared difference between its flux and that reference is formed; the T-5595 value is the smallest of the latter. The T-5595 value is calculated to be 0.023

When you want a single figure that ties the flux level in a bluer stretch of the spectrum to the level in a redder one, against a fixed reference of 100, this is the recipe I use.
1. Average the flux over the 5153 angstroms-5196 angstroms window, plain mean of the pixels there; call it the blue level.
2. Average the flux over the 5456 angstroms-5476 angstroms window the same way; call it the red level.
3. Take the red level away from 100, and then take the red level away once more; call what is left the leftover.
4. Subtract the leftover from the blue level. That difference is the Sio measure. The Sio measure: -80.1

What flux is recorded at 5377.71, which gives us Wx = 6.6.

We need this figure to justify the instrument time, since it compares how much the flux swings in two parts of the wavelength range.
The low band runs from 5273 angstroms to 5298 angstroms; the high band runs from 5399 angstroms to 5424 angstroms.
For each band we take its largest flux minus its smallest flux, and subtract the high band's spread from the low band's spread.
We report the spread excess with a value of 0.18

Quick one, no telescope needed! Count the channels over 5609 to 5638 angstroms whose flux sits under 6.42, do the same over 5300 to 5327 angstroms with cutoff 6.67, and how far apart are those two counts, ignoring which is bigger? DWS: 11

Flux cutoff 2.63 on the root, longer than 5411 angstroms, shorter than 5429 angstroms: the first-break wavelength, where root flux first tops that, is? 5412.49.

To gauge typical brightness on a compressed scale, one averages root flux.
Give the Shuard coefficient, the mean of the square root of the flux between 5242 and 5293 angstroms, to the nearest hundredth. 2.64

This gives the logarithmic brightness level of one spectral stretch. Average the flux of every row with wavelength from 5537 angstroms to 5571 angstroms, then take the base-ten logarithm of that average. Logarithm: 0.832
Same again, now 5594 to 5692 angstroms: 0.852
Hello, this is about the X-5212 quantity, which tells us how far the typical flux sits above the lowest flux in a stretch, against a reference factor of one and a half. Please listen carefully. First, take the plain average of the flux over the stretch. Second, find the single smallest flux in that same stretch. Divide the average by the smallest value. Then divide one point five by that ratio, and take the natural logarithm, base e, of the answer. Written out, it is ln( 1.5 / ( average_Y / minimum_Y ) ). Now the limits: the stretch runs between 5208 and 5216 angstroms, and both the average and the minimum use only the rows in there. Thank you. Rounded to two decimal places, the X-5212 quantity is 0.40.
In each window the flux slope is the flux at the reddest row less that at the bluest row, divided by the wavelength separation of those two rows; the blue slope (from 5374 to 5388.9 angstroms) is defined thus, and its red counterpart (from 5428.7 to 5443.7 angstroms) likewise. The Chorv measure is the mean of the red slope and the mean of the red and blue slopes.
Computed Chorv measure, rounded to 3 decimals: 0.046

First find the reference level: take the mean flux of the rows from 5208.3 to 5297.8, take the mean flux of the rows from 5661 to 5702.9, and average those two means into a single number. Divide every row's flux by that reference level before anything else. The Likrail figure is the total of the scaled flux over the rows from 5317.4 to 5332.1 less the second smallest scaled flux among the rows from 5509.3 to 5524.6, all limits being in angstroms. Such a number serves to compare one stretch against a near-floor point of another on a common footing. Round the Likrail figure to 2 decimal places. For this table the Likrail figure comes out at 4.64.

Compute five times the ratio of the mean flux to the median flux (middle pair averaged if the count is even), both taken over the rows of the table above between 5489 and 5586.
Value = 4.97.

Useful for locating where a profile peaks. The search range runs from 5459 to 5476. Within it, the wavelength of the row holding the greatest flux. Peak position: 5465.09 angstroms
